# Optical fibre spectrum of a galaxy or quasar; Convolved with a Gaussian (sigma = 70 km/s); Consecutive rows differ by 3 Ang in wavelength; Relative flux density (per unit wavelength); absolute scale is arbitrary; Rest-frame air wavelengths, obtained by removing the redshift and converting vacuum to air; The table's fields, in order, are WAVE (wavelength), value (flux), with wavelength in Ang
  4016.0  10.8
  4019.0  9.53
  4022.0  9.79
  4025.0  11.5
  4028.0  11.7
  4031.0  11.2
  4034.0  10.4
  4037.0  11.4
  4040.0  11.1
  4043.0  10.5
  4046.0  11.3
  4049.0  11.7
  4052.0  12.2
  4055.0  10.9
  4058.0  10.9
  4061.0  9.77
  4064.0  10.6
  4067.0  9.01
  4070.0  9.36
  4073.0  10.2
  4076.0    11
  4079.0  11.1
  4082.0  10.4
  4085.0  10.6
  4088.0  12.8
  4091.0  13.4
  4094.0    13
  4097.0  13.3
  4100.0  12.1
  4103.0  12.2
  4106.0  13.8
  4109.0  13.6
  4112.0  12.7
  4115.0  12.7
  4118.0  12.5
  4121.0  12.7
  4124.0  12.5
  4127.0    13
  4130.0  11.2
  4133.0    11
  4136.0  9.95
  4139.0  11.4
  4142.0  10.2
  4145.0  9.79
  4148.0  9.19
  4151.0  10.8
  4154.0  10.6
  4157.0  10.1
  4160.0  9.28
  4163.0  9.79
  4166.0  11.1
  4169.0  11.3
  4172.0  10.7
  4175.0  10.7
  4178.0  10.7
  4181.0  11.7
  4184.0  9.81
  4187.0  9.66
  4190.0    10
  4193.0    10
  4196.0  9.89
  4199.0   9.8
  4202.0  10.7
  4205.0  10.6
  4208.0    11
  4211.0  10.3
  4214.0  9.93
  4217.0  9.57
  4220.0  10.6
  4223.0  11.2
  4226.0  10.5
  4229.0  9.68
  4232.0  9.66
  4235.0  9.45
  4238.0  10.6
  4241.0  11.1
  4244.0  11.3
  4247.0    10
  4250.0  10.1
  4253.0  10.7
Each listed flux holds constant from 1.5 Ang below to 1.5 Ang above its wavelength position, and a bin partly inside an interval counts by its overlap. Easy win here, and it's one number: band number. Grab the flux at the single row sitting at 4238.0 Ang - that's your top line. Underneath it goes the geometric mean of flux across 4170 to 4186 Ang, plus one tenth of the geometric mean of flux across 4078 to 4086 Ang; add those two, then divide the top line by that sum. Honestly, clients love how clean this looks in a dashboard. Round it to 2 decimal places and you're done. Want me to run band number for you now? 0.90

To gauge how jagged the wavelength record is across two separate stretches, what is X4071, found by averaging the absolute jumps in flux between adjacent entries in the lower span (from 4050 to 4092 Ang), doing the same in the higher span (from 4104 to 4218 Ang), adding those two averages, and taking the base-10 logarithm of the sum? 0.14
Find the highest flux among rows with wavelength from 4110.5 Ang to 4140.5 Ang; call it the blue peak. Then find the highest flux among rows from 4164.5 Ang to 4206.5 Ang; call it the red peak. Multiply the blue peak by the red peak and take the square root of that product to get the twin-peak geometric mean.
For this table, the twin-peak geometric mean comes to 12.3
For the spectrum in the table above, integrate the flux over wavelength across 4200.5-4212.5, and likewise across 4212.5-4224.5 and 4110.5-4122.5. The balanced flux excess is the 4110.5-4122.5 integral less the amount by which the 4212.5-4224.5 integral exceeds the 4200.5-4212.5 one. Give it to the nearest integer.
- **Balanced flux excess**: 156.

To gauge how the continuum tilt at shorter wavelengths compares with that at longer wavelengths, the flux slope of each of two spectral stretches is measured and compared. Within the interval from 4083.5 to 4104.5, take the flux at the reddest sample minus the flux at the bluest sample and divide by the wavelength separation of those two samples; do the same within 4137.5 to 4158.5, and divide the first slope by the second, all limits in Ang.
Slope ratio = -1.2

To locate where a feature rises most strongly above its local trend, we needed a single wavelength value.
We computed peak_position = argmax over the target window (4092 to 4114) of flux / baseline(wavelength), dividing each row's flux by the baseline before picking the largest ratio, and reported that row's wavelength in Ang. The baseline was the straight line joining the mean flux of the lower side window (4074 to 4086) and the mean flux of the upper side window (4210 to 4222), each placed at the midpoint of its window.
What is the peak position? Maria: 4106.0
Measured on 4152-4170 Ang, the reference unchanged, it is 4169.0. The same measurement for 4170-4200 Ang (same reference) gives 4181.0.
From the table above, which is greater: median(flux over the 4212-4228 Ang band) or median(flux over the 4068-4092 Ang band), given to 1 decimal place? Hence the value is 10.8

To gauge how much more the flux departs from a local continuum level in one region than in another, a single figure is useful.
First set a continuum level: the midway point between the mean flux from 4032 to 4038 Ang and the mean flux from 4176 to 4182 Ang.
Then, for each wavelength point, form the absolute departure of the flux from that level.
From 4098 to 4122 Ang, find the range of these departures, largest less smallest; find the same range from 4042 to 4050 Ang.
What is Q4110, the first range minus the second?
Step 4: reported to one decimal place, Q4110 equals 1.3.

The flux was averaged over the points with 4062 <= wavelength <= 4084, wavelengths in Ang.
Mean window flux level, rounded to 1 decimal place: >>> 10.2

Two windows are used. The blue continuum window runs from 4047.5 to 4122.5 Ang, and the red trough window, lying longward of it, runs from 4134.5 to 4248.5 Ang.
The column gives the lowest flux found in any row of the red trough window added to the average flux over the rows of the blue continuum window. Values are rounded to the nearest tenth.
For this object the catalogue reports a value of 20.9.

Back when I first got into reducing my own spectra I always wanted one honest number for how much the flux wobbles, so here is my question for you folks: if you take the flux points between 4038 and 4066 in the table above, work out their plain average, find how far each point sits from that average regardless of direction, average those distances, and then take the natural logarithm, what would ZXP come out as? -0.67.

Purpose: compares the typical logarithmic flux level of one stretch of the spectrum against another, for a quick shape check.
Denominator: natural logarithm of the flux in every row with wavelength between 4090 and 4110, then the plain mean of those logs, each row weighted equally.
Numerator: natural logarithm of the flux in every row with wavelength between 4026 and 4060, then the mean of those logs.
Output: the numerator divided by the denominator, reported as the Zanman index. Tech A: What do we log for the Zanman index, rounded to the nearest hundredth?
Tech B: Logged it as 0.94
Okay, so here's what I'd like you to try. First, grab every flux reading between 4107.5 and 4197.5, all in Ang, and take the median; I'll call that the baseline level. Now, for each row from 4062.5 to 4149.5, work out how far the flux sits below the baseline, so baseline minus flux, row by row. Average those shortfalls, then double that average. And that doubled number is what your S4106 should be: -1.7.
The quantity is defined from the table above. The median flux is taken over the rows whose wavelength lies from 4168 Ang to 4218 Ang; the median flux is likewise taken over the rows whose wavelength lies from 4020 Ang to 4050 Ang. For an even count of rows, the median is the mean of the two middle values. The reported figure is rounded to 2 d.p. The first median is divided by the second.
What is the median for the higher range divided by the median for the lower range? 0.92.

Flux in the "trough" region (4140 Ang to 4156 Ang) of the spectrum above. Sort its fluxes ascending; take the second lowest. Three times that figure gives 29.4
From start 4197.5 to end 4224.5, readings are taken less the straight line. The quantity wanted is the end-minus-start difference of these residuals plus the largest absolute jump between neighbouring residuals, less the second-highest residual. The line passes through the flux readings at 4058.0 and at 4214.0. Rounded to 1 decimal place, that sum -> 1.6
